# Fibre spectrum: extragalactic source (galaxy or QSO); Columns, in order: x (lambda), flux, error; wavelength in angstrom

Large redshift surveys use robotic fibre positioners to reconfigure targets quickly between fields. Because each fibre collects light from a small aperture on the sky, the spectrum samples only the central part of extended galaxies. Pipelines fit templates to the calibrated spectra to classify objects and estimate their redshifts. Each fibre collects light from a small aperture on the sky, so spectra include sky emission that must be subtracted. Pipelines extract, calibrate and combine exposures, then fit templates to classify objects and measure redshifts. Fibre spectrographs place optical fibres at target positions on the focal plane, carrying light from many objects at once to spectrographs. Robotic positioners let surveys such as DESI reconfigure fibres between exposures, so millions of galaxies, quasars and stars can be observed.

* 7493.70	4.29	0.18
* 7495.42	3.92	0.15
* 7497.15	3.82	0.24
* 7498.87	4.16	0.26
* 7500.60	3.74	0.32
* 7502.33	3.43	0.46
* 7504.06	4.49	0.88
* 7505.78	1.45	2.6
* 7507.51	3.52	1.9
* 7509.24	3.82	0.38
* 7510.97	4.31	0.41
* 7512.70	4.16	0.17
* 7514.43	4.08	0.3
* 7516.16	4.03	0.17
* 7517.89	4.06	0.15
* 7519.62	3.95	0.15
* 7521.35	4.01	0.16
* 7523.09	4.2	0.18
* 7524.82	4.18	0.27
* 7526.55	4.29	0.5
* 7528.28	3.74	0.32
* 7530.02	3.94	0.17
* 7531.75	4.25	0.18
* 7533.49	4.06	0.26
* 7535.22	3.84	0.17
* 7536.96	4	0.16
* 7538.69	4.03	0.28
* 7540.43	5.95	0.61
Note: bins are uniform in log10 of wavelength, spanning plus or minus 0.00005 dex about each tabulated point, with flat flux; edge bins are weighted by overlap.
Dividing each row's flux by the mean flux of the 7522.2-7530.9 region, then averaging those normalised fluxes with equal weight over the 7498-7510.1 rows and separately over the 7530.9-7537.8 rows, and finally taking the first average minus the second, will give -0.13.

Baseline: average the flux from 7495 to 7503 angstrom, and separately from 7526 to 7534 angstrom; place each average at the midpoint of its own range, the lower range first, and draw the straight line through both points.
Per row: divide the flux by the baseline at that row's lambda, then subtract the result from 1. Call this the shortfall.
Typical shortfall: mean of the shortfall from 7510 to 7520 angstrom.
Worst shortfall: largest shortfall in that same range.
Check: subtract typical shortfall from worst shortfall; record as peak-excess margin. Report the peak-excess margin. 0.05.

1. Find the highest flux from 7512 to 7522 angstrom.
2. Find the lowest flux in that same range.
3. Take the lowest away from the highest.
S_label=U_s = 0.2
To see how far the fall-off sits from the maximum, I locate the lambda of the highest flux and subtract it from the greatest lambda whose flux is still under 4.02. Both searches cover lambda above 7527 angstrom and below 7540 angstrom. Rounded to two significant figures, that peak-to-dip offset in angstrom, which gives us 5.2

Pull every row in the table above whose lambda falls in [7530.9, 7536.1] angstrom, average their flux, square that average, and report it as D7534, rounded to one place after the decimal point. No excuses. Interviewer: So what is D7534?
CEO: 16.4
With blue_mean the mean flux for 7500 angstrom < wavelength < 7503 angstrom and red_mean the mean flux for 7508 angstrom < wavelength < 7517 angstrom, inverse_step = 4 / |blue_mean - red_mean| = 8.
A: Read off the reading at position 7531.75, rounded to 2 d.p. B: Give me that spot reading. 4.25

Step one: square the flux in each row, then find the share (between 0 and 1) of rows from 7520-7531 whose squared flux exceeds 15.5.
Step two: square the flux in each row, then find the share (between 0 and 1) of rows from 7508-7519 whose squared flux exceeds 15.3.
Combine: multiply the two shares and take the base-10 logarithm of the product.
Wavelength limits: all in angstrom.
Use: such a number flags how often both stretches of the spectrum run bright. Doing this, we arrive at -0.16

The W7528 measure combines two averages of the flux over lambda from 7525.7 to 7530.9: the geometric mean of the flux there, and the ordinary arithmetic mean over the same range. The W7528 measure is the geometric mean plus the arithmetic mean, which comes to 8.0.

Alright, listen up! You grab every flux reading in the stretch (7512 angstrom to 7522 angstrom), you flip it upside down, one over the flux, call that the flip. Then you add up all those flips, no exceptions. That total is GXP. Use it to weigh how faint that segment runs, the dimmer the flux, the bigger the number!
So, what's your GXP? 1.5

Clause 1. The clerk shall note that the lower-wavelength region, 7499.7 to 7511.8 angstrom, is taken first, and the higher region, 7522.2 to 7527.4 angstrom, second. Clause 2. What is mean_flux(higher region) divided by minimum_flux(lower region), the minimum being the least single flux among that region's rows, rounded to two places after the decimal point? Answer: 2.91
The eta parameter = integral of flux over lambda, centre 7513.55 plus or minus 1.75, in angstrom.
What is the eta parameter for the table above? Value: 14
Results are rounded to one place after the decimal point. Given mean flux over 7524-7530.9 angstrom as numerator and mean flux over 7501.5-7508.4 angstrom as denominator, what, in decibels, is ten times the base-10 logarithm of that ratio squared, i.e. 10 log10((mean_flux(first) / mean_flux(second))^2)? 2.0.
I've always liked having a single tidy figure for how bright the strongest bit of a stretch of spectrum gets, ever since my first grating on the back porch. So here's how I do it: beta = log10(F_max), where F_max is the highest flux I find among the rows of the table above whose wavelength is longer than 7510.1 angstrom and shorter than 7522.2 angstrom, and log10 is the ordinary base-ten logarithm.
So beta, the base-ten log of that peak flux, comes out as 0.634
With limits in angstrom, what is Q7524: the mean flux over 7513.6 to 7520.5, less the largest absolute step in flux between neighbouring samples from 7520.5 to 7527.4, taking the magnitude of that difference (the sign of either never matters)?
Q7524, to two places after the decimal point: 3.84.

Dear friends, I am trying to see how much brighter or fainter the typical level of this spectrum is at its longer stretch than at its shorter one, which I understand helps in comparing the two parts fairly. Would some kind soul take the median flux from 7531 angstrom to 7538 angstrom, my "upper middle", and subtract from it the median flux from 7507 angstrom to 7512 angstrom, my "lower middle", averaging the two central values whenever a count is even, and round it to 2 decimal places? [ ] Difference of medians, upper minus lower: 0.21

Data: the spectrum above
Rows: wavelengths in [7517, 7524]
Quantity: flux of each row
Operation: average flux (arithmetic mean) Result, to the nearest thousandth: 4.055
